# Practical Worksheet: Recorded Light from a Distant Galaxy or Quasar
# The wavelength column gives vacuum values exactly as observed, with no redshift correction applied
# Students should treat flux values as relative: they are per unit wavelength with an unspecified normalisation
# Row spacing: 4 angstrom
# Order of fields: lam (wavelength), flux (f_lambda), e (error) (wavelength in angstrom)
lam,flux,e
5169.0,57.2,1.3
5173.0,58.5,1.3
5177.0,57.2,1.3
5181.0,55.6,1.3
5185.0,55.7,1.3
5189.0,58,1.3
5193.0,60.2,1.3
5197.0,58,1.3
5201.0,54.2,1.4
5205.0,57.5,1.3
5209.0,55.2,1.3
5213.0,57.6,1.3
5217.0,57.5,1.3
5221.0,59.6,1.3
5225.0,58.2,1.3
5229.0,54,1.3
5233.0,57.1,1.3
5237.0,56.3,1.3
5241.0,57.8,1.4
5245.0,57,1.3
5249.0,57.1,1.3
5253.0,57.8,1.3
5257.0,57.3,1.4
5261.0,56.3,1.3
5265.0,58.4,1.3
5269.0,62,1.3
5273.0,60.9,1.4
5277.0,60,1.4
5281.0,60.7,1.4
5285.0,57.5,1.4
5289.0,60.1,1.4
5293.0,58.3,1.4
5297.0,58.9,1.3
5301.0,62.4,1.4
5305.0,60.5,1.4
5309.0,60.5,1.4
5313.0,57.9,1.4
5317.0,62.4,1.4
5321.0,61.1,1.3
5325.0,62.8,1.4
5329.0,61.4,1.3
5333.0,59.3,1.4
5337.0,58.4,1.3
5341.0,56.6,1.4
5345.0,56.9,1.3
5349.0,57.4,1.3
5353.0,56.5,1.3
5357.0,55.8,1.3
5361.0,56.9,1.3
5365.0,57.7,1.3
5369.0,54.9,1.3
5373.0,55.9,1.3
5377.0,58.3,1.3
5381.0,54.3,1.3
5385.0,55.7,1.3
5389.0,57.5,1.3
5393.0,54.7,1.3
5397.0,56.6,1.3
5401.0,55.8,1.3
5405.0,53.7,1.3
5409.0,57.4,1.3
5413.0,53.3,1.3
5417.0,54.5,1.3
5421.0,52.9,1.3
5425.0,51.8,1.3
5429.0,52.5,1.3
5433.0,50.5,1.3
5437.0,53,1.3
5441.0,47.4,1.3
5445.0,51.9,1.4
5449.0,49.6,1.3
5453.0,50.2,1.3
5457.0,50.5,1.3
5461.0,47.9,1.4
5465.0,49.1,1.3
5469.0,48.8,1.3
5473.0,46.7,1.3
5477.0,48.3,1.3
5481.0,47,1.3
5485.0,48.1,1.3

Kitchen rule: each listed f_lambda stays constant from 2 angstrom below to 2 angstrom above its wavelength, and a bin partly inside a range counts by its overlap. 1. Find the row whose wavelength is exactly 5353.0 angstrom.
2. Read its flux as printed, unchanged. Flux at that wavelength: 56.5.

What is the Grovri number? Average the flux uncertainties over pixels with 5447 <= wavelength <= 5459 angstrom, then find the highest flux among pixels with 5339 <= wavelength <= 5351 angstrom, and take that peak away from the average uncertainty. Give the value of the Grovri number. -56.1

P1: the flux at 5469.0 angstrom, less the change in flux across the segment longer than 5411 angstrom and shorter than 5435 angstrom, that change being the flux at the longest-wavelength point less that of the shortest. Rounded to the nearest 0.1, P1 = 51.6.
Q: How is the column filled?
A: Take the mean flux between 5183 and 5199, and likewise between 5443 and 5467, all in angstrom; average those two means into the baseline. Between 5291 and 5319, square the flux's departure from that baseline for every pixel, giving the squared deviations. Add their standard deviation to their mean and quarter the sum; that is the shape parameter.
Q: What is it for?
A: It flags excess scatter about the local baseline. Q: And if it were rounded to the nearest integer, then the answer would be 16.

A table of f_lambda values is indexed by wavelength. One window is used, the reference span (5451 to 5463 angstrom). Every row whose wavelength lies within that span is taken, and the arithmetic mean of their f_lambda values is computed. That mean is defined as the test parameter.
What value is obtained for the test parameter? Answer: 49.5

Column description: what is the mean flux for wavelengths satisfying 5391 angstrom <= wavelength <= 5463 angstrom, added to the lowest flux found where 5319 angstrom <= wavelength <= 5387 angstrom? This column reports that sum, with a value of 107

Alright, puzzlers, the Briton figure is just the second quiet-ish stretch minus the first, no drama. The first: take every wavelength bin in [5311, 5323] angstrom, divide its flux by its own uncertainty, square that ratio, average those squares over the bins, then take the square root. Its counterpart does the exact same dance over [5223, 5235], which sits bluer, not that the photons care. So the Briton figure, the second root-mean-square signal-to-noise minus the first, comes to -1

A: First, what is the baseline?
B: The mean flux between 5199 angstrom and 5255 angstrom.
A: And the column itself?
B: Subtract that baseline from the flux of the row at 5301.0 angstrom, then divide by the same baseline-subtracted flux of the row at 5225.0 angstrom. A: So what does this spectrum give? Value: 4.3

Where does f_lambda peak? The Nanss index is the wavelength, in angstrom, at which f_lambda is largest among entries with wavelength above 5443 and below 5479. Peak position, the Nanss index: 5445.0 angstrom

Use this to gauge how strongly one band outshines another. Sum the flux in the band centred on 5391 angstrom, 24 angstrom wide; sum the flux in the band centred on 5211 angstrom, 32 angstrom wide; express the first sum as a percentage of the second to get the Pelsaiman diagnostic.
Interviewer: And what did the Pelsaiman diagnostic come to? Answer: 73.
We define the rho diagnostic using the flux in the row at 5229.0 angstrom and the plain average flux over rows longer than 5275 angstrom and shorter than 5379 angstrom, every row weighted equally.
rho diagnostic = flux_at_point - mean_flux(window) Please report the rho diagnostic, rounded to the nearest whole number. -5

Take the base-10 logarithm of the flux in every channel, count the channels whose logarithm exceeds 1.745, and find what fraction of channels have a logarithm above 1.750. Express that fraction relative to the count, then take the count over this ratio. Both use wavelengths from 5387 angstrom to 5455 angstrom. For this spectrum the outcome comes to 91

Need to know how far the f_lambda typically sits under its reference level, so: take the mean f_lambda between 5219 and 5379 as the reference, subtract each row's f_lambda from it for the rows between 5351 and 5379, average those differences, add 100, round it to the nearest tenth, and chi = 101.9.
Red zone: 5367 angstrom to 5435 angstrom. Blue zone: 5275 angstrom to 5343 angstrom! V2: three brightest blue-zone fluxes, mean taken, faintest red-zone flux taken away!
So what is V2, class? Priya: 12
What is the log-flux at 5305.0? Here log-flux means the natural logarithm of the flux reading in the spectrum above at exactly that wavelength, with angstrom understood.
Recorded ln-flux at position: 4.10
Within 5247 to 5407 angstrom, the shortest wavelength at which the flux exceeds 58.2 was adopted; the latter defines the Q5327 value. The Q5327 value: 5265.0 angstrom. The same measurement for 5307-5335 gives 5309.0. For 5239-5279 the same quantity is 5265.0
